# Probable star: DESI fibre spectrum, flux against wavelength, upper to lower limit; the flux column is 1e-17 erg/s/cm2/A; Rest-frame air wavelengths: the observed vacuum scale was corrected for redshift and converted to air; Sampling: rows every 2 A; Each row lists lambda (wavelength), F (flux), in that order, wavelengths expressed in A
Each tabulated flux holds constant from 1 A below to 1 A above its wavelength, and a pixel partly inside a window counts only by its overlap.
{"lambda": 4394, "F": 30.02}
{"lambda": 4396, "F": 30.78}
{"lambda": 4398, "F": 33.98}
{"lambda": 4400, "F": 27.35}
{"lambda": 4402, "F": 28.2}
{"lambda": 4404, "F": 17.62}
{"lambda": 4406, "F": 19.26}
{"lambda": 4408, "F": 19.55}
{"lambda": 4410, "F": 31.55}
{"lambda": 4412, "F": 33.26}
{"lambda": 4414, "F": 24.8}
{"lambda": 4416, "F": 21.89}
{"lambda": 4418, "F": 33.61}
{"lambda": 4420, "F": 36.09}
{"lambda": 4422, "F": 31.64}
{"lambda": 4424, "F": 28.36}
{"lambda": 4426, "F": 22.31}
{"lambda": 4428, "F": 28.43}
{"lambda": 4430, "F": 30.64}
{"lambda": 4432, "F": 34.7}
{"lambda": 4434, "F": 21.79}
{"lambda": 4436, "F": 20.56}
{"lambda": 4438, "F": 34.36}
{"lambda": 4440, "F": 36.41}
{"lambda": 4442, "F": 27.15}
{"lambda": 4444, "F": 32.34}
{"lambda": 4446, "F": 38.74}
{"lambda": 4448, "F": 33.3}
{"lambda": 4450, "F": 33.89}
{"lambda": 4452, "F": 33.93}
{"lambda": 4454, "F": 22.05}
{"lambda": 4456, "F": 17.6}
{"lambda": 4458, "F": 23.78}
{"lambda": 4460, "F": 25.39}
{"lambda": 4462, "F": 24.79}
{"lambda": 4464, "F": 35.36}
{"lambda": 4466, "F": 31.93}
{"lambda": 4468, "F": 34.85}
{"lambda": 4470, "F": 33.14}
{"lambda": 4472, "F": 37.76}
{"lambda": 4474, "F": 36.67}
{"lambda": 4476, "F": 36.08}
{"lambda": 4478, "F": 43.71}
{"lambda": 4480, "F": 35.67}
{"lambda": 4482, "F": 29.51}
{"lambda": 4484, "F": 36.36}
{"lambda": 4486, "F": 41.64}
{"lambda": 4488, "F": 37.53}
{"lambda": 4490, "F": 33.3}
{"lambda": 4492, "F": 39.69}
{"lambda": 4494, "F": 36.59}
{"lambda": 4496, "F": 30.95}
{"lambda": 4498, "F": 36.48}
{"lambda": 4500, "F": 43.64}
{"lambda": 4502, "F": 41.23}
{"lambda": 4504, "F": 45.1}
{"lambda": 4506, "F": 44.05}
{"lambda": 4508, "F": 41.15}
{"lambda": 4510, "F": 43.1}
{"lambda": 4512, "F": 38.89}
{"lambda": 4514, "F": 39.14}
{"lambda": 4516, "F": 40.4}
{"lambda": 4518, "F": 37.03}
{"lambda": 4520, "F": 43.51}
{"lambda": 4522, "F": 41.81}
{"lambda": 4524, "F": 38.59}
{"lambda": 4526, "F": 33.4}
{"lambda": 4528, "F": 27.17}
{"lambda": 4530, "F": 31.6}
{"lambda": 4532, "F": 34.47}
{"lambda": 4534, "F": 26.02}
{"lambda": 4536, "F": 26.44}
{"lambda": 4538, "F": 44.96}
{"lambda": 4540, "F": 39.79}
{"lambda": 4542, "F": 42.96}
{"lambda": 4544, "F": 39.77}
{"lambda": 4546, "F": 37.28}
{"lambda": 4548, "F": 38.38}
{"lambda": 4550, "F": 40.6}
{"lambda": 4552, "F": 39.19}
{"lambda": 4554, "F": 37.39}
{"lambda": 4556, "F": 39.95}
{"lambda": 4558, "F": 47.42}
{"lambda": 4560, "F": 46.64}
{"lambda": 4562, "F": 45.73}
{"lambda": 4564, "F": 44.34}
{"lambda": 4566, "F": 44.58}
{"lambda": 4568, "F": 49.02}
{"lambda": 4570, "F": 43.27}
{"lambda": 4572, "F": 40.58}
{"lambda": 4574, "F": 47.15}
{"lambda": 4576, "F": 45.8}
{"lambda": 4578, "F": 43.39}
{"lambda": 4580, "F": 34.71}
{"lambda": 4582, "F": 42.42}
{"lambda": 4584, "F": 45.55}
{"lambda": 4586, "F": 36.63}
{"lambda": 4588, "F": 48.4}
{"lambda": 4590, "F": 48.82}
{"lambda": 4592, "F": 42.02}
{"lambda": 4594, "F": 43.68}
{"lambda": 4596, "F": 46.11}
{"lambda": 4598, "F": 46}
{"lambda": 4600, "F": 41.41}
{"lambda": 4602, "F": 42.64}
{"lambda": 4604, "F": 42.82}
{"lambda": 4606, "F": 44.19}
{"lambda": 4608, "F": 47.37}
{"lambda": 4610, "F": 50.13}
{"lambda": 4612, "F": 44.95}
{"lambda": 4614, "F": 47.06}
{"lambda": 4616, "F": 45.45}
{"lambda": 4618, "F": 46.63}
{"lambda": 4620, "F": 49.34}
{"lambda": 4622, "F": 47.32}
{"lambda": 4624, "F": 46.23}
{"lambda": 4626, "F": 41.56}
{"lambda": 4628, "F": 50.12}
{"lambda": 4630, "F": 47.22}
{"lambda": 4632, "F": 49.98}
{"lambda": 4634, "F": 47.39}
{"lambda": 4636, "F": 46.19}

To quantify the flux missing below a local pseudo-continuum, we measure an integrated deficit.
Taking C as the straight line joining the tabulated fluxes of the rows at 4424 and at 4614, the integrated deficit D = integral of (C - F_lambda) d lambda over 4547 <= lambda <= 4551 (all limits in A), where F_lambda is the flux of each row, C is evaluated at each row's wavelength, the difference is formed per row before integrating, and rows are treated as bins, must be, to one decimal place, 4.7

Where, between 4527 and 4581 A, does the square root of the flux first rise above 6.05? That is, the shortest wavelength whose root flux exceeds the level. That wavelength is 4538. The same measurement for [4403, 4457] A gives 4446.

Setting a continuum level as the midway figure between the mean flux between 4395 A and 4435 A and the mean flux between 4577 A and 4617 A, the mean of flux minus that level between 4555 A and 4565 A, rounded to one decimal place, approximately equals 8.8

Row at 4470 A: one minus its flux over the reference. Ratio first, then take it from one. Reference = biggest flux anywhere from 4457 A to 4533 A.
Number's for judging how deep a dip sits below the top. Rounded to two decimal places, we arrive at 0.27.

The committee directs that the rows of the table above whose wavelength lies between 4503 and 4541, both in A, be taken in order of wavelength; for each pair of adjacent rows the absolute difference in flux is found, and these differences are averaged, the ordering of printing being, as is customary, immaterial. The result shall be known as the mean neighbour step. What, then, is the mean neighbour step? 4.3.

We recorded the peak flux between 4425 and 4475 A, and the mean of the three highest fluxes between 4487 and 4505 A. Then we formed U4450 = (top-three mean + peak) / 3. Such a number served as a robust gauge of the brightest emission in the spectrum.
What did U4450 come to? 27.4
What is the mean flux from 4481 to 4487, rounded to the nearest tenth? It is 35.8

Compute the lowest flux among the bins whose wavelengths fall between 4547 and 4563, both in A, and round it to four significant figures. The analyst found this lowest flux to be 37.39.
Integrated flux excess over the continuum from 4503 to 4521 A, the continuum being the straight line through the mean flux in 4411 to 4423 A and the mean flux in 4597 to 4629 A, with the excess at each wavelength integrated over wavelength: 65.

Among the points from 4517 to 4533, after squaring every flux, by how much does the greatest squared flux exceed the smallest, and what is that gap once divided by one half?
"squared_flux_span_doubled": 2310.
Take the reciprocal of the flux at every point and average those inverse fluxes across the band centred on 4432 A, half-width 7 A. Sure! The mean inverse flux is 0.038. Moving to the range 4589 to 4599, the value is 0.022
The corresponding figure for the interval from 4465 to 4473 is 0.029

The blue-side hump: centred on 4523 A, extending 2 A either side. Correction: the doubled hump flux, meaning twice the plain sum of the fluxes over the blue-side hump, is 161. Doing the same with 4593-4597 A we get 180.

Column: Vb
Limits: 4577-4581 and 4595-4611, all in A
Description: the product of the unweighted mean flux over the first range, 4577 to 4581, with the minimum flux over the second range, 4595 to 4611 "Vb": 1617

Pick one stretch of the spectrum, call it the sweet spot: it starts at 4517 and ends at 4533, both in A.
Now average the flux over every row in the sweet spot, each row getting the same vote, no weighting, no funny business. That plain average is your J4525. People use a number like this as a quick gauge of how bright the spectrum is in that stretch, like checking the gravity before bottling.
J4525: 36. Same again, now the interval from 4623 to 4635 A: 47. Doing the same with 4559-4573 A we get 45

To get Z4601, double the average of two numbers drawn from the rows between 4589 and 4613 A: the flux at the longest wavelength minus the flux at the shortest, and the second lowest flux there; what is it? 38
